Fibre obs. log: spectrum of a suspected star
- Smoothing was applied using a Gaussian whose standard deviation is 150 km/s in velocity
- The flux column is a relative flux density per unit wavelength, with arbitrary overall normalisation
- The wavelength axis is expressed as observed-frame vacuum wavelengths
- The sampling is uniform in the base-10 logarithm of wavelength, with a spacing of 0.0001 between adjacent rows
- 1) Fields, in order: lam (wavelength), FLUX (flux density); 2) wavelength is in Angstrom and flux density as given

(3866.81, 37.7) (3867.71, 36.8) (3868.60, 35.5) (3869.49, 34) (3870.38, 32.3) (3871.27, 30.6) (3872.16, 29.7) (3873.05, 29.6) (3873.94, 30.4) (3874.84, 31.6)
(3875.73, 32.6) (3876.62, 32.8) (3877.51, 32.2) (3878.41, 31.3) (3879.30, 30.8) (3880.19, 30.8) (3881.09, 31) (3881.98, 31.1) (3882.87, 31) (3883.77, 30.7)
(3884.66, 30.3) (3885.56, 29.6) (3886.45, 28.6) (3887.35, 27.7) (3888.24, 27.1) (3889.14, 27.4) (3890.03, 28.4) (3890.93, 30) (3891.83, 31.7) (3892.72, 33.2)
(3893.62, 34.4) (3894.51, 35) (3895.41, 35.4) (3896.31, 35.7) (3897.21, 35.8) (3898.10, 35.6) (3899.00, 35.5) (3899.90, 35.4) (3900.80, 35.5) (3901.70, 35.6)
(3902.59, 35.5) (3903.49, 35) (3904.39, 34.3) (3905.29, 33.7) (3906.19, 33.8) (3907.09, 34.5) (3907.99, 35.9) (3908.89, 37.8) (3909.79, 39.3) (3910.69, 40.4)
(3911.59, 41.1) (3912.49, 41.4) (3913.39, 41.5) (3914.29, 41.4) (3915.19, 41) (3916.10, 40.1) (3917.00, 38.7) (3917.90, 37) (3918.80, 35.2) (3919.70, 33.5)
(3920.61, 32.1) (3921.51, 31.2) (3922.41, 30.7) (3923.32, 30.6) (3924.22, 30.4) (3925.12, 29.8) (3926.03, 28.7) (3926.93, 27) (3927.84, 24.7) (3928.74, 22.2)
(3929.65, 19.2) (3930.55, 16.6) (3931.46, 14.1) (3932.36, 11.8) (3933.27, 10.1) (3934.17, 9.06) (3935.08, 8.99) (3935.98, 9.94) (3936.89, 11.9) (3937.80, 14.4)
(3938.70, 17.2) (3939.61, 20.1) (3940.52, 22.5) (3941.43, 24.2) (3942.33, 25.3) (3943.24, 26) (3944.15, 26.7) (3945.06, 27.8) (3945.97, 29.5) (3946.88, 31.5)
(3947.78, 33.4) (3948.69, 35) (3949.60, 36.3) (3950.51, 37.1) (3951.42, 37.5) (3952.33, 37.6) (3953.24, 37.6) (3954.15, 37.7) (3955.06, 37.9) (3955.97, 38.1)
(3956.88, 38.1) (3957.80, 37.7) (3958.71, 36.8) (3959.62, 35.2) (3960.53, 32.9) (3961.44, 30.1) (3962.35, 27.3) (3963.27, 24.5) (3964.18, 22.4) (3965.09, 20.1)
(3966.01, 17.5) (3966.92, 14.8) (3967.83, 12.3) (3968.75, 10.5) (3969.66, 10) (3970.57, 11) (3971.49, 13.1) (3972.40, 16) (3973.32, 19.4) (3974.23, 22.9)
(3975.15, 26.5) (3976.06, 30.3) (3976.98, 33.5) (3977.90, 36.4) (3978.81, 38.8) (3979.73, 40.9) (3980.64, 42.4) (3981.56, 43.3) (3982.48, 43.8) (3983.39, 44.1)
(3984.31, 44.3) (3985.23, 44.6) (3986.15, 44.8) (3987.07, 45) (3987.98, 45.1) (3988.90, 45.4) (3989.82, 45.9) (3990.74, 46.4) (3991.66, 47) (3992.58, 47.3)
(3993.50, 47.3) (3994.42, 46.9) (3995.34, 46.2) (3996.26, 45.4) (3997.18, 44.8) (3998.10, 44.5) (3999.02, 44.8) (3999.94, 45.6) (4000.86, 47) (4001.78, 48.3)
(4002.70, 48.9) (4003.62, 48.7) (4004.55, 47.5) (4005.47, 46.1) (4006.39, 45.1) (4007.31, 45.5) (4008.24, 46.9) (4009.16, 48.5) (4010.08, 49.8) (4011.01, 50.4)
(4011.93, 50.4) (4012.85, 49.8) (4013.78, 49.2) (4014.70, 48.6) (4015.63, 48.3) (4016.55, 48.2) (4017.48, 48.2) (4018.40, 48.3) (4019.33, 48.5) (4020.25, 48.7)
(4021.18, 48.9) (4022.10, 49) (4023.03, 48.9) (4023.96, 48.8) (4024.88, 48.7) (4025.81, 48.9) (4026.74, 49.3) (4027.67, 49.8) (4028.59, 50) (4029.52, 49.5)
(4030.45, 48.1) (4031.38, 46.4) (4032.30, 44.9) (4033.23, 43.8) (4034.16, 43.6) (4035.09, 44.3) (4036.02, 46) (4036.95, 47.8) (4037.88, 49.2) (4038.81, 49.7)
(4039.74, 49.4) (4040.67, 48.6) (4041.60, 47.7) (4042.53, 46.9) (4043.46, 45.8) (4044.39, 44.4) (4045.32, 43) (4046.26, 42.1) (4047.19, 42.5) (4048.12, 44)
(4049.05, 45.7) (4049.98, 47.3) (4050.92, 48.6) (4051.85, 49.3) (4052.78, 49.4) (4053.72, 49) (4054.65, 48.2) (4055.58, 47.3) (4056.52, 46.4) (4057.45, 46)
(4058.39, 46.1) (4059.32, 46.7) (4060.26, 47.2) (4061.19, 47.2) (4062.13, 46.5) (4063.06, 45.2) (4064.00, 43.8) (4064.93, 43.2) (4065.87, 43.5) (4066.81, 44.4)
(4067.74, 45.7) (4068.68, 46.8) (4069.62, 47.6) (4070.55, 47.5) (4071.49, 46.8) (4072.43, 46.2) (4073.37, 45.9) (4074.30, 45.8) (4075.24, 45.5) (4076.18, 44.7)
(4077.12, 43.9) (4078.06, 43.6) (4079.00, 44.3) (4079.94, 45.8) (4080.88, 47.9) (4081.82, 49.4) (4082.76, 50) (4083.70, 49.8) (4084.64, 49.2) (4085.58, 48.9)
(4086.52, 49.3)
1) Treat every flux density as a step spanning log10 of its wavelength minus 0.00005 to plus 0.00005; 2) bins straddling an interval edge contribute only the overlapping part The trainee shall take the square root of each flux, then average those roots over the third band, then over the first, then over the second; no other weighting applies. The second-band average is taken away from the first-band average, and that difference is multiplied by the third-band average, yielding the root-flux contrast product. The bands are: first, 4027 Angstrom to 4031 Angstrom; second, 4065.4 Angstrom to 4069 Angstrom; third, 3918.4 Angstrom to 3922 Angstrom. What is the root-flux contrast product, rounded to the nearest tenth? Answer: 1.8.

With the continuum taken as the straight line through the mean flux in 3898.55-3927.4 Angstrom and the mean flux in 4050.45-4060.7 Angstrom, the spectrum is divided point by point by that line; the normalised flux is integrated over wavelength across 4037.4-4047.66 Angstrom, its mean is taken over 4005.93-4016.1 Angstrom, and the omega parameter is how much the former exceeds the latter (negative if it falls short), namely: 9.1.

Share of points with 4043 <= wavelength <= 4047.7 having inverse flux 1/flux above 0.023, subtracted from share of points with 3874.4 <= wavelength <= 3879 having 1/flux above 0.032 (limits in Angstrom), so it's -0.60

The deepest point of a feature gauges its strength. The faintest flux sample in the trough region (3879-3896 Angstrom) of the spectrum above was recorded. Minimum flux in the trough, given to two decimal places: 27.10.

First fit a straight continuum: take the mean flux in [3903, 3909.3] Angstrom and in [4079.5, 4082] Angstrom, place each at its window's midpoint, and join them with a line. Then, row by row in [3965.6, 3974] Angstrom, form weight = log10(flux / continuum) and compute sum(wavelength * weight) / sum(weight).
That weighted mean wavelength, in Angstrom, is 3969.6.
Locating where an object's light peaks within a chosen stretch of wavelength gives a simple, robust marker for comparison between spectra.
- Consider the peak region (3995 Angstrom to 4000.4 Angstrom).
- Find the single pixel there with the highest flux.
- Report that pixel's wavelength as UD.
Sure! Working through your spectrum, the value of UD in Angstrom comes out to 3995.34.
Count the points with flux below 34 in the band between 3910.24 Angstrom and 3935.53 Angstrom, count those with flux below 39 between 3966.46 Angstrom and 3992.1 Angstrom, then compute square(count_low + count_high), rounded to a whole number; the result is 1024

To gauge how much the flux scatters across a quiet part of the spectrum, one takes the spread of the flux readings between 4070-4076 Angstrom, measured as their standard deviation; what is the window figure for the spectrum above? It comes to 0.7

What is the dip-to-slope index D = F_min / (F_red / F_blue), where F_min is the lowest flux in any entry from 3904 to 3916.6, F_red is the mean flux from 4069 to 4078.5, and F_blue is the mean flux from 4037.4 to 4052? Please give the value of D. 34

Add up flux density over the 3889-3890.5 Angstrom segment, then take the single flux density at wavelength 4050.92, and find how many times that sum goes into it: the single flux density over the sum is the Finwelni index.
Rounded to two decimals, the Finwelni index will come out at 0.87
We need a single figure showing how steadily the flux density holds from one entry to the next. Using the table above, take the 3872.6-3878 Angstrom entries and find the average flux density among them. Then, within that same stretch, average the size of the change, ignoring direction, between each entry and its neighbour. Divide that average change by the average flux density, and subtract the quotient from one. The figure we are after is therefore 0.976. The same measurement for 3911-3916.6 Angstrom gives 0.991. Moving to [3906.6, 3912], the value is 0.965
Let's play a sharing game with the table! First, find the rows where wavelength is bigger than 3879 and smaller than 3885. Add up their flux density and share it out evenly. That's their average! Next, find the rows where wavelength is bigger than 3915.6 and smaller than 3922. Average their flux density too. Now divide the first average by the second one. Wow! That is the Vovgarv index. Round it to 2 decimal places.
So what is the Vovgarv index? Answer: 0.87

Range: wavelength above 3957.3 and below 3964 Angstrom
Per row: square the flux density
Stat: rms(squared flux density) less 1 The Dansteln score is 1088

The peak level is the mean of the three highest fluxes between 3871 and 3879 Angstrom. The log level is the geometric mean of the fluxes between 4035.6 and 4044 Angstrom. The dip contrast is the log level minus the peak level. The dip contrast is 15.3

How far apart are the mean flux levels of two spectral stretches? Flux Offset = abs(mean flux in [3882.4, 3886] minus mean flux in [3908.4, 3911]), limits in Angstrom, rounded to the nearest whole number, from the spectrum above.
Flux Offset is 9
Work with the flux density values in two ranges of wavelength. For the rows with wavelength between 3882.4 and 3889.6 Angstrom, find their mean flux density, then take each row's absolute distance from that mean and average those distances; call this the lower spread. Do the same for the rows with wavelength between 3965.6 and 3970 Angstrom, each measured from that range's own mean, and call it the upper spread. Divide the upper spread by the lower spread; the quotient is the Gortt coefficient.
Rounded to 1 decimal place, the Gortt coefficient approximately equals 1.9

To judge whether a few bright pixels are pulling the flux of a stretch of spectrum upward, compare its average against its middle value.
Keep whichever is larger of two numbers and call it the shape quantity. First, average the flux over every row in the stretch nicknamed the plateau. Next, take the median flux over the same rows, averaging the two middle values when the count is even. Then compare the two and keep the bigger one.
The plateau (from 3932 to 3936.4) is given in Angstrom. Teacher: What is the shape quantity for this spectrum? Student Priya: 10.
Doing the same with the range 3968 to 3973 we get 12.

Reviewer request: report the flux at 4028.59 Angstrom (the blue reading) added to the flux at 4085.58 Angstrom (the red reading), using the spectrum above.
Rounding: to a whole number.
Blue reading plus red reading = 99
